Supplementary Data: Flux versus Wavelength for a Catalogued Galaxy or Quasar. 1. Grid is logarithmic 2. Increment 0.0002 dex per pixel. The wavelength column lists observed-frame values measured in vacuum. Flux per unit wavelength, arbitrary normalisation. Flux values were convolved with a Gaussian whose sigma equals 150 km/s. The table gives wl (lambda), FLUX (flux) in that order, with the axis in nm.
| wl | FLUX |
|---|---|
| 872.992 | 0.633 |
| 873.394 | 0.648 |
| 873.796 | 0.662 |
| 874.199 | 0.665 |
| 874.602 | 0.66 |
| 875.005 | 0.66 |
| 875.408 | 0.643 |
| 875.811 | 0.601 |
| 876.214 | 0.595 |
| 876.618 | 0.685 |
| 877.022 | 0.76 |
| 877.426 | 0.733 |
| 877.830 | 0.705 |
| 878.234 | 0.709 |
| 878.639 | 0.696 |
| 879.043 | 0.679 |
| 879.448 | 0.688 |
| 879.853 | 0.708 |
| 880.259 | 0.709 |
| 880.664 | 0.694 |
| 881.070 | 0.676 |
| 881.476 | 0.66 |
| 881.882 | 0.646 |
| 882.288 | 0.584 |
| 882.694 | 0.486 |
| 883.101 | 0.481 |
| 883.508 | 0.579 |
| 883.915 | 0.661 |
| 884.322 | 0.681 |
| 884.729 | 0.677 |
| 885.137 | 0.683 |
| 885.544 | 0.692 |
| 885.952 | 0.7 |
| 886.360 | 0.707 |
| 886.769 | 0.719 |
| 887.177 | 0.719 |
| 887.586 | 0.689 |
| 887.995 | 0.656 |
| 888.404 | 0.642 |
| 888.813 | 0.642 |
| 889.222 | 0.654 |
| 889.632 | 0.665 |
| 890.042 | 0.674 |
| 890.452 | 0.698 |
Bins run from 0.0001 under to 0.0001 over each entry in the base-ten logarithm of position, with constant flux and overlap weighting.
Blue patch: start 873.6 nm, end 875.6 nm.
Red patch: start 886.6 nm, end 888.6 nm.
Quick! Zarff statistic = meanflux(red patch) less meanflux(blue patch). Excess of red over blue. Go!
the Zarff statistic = 0.027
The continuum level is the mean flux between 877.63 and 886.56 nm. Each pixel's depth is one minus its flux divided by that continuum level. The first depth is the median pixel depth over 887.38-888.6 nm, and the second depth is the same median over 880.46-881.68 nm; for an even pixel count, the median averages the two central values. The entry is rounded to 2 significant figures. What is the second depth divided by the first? -5.4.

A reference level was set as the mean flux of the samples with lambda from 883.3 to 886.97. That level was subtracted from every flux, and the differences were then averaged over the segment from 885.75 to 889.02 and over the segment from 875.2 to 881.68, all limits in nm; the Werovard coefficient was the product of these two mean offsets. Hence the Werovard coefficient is 0.0000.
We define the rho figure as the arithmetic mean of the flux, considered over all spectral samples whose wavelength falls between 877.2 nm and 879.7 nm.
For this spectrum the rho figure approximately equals 0.70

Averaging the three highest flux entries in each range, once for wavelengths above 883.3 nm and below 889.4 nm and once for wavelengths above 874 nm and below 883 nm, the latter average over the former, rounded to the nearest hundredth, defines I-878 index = 1.03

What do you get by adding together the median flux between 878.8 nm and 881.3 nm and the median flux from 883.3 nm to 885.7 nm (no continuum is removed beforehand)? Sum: 1.37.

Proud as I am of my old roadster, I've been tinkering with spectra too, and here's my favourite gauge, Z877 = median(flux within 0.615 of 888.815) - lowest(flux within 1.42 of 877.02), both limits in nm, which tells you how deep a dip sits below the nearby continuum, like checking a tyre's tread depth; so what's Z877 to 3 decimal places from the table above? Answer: 0.047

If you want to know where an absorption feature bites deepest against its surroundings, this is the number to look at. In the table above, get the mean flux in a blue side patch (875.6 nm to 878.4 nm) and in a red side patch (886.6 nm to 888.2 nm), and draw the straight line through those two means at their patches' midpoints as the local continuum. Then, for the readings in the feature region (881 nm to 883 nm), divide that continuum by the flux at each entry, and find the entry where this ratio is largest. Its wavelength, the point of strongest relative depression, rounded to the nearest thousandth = 882.694 nm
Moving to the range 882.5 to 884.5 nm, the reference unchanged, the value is 883.101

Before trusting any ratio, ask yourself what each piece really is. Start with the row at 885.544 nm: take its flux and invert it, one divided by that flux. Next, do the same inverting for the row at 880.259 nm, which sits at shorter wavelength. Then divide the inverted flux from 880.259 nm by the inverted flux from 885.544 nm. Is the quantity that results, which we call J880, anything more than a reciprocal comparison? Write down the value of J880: 0.98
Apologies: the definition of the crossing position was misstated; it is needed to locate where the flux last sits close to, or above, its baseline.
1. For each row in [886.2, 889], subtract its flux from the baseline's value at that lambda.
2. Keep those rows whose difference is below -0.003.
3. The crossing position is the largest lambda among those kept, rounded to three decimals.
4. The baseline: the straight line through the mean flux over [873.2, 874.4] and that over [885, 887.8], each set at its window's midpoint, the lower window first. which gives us 887.177 nm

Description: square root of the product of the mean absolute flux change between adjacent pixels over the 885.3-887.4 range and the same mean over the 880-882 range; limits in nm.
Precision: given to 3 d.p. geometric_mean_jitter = 0.010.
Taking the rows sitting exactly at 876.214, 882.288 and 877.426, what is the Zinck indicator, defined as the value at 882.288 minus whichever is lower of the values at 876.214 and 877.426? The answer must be 0.0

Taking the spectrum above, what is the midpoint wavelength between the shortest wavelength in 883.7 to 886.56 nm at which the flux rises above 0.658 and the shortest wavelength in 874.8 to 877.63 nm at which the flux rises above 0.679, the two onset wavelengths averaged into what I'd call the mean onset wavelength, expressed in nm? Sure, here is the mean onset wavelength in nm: 880.27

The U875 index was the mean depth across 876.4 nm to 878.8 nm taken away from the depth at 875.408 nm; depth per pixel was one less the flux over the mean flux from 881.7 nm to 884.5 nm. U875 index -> 0.12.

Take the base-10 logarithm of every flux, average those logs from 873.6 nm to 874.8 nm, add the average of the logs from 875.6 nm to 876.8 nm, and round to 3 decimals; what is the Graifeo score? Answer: -0.383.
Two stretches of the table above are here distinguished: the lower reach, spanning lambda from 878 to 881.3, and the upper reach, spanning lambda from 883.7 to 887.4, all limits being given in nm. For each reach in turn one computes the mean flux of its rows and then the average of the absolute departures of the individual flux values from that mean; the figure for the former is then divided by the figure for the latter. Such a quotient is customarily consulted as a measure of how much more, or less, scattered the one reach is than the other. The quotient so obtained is 0.66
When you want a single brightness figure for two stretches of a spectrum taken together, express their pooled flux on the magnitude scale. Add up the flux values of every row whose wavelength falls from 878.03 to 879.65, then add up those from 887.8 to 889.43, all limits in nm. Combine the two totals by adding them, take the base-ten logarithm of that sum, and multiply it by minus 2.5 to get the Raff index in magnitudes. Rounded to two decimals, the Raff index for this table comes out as -1.82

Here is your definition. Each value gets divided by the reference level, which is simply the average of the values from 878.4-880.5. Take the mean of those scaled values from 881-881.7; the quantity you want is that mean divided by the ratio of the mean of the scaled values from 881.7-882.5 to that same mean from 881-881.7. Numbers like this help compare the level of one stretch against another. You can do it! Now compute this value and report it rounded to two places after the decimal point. 1.04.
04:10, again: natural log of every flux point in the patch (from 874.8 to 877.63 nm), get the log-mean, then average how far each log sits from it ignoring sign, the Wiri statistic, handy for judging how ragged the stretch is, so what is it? 0.07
